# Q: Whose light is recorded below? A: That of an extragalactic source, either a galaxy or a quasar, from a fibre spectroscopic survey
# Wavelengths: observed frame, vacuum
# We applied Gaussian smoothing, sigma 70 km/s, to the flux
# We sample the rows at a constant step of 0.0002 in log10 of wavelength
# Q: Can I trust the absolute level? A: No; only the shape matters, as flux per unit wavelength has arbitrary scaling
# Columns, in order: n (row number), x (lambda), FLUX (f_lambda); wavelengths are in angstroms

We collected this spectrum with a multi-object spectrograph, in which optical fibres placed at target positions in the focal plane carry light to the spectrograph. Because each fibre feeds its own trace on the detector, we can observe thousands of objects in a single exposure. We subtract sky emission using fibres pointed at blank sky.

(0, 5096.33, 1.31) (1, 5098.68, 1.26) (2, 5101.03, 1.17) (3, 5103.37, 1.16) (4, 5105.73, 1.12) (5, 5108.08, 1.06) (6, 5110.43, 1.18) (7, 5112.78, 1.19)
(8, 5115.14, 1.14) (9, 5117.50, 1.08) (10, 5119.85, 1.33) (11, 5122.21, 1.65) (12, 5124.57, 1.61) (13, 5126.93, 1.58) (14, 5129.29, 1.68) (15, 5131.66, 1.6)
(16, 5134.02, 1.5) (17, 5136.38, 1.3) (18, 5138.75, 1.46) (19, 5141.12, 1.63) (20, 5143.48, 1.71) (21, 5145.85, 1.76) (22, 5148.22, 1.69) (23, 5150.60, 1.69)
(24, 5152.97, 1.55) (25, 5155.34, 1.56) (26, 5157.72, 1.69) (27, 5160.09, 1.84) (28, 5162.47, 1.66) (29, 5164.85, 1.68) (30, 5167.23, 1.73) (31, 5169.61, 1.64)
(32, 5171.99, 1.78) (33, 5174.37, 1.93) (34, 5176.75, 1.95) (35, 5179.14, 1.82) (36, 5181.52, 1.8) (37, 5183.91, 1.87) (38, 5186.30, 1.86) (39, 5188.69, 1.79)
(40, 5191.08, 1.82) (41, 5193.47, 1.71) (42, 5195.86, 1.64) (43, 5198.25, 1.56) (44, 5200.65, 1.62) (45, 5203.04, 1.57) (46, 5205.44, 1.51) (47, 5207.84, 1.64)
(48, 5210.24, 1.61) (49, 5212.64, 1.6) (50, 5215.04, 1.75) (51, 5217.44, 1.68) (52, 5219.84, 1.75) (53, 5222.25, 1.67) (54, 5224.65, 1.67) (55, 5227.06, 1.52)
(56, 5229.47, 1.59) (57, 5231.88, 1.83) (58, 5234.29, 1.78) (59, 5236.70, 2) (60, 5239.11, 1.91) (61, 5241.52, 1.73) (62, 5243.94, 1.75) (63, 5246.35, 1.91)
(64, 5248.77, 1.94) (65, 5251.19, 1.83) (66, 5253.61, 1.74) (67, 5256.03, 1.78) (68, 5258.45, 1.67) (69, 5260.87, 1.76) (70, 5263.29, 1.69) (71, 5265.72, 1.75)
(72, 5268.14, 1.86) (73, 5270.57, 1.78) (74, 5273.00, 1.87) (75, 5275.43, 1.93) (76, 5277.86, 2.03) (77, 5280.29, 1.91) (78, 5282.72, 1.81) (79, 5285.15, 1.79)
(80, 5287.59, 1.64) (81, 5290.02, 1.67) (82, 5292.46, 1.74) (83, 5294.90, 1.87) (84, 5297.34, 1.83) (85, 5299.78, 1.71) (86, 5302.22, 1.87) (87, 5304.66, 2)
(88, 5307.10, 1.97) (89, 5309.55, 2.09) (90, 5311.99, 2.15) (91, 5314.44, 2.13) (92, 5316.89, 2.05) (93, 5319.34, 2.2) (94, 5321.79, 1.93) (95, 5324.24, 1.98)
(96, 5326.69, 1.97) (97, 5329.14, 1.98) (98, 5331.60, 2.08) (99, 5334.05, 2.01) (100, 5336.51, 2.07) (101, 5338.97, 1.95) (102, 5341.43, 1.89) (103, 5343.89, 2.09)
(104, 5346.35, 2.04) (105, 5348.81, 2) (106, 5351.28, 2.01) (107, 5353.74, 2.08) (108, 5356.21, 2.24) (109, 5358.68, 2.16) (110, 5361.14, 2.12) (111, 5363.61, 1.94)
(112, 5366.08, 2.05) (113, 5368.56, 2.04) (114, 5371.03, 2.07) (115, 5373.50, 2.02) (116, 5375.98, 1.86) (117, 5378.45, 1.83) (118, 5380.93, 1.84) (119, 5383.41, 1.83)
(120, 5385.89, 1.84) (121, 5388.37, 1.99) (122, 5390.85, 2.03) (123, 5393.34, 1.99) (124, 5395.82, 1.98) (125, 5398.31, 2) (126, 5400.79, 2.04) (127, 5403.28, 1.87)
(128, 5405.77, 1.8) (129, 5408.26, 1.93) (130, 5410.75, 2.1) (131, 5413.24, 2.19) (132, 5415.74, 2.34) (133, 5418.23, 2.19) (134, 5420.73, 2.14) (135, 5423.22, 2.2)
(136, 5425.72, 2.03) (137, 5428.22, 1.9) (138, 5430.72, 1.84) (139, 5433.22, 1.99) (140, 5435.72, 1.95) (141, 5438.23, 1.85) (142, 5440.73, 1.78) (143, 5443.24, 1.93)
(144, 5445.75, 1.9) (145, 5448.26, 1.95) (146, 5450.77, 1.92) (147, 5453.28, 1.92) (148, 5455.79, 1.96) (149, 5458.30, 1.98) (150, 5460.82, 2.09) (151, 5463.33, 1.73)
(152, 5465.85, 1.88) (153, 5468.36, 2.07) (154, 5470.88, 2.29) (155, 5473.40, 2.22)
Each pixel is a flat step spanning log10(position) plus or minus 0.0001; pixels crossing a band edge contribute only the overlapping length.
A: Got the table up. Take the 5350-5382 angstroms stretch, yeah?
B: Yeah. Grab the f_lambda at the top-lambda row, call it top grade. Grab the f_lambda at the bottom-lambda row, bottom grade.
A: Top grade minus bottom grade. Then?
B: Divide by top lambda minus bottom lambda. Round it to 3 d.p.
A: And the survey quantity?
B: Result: -0.006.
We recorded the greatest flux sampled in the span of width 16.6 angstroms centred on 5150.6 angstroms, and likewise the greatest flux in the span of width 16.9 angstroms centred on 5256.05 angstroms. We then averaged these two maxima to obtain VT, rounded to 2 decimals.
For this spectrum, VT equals 1.85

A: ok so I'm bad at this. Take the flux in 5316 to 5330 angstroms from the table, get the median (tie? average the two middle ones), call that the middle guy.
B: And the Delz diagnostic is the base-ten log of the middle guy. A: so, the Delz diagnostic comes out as 0.297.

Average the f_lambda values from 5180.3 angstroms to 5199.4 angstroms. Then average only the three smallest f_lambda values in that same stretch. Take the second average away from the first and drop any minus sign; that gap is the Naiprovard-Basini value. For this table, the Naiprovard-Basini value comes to 0.12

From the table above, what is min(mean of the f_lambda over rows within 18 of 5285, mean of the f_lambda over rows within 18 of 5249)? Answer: 1.8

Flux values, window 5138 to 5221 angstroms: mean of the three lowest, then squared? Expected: 2.3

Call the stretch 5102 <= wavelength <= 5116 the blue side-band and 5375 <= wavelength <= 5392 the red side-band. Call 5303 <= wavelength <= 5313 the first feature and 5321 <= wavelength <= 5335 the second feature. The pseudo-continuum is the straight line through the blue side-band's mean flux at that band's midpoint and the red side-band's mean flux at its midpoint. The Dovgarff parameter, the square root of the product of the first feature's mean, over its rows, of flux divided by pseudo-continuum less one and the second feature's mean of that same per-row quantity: 0.18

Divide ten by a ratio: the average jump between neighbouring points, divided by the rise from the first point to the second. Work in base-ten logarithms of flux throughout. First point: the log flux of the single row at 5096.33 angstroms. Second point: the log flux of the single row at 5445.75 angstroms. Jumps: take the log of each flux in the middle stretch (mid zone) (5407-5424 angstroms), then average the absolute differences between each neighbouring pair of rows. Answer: 72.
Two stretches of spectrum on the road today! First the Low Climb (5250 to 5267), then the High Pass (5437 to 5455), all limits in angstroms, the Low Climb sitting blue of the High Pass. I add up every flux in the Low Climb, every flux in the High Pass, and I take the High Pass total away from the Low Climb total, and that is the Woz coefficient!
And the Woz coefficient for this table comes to -1.03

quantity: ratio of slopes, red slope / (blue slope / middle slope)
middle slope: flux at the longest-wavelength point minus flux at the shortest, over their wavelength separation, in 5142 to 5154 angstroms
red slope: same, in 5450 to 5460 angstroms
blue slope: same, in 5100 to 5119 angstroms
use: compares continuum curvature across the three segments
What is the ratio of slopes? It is 0.025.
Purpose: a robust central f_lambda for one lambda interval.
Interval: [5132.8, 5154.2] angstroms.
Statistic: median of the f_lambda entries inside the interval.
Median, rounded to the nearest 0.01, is 1.63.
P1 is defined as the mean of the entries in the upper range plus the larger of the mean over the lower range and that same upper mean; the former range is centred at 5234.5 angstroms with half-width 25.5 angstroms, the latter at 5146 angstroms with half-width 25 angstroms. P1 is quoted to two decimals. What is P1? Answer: 3.50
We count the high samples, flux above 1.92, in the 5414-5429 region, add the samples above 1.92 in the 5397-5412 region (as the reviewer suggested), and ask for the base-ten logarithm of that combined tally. 1.0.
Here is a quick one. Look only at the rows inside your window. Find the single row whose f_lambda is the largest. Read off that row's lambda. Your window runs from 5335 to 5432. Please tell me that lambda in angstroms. 5415.74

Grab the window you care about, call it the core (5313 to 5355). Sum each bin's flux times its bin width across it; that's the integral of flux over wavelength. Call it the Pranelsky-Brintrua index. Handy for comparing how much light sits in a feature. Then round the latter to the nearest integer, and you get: 85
